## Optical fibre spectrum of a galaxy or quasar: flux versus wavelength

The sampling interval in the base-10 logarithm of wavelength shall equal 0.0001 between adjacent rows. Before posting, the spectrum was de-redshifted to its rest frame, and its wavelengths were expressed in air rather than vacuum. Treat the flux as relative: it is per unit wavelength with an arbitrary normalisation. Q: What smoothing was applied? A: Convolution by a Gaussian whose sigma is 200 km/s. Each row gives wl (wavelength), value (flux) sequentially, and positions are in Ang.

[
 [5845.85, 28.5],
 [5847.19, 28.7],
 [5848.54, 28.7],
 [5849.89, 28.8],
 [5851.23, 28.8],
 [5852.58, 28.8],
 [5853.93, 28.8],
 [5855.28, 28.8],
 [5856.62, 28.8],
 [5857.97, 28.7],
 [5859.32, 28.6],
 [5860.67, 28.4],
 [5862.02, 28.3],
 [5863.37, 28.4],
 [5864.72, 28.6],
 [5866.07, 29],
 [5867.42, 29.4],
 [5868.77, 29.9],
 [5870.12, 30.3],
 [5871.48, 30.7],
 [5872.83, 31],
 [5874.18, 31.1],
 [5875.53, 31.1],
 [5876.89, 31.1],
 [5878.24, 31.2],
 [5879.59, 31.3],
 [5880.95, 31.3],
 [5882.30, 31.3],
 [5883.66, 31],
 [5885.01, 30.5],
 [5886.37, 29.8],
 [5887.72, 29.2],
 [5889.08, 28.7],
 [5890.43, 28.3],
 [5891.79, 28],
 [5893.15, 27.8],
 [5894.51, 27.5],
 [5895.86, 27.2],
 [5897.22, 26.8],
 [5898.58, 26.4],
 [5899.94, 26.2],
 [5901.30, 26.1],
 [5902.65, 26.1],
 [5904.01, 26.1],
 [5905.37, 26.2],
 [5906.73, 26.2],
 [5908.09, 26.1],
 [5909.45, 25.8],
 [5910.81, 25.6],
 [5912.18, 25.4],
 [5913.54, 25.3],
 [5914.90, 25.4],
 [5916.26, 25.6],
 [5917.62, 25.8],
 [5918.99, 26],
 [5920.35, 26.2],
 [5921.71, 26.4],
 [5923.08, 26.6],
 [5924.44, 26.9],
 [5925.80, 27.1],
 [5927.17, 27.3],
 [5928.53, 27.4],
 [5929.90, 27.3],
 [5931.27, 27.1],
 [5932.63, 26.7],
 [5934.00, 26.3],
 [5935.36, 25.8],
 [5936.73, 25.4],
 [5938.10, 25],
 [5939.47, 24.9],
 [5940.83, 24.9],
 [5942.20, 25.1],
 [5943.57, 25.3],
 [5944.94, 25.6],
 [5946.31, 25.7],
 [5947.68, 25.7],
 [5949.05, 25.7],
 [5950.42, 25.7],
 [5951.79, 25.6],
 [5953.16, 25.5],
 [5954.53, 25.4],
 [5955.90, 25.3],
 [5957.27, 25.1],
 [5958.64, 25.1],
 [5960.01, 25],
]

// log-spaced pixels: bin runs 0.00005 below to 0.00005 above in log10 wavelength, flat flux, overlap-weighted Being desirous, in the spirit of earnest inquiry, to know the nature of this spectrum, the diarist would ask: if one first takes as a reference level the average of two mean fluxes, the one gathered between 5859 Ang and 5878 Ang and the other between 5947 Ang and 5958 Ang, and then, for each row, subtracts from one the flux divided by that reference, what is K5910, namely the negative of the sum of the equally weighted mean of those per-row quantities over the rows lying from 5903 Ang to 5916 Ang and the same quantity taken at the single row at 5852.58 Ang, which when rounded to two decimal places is -0.02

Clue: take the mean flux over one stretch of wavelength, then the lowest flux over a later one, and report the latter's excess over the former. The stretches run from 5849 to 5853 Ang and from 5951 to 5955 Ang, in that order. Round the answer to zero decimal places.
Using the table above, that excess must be -3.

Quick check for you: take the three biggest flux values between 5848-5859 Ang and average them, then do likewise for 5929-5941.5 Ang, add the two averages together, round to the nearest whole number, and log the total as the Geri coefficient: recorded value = 56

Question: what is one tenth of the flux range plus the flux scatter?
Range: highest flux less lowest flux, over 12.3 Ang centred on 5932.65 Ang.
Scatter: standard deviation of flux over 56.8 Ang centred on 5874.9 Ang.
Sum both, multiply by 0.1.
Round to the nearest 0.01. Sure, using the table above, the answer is 0.39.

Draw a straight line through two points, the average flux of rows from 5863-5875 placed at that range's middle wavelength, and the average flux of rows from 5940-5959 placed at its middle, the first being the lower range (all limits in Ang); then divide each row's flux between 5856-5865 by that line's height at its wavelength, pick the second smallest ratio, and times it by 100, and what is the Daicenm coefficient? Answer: 94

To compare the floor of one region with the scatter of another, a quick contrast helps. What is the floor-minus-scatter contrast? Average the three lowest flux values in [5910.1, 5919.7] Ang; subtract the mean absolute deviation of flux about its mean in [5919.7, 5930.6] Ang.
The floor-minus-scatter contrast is 25.0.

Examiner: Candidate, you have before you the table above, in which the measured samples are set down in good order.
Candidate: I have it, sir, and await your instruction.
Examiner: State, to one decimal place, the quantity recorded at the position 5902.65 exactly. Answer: 26.1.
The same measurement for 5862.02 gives 28.3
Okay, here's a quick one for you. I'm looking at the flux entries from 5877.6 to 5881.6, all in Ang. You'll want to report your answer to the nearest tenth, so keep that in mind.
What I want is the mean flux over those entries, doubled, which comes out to 62.5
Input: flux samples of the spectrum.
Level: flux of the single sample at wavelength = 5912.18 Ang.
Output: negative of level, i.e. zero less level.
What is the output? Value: -25.4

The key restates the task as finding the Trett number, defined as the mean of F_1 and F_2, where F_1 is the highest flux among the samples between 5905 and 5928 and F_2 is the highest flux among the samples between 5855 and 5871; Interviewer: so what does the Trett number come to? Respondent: 28.8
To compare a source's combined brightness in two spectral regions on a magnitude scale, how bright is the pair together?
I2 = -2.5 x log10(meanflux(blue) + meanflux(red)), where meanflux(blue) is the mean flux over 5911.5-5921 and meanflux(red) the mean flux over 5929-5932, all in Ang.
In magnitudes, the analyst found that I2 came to -4.31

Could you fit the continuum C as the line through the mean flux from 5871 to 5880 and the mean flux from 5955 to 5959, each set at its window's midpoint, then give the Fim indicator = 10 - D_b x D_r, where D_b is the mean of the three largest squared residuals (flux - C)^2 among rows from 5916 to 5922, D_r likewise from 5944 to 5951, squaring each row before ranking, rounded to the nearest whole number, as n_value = 9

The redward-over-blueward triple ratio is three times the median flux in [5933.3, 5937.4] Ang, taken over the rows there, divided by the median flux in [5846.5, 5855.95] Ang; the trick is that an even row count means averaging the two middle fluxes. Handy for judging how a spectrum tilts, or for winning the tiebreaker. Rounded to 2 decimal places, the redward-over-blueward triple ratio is 2.69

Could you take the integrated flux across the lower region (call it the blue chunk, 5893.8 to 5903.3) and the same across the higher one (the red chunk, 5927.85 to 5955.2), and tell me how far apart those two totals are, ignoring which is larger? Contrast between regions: 453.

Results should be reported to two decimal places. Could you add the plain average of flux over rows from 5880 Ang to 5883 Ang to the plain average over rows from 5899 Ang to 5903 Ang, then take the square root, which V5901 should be 7.58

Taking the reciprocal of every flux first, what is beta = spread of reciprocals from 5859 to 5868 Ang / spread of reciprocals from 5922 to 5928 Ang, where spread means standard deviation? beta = 1.2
